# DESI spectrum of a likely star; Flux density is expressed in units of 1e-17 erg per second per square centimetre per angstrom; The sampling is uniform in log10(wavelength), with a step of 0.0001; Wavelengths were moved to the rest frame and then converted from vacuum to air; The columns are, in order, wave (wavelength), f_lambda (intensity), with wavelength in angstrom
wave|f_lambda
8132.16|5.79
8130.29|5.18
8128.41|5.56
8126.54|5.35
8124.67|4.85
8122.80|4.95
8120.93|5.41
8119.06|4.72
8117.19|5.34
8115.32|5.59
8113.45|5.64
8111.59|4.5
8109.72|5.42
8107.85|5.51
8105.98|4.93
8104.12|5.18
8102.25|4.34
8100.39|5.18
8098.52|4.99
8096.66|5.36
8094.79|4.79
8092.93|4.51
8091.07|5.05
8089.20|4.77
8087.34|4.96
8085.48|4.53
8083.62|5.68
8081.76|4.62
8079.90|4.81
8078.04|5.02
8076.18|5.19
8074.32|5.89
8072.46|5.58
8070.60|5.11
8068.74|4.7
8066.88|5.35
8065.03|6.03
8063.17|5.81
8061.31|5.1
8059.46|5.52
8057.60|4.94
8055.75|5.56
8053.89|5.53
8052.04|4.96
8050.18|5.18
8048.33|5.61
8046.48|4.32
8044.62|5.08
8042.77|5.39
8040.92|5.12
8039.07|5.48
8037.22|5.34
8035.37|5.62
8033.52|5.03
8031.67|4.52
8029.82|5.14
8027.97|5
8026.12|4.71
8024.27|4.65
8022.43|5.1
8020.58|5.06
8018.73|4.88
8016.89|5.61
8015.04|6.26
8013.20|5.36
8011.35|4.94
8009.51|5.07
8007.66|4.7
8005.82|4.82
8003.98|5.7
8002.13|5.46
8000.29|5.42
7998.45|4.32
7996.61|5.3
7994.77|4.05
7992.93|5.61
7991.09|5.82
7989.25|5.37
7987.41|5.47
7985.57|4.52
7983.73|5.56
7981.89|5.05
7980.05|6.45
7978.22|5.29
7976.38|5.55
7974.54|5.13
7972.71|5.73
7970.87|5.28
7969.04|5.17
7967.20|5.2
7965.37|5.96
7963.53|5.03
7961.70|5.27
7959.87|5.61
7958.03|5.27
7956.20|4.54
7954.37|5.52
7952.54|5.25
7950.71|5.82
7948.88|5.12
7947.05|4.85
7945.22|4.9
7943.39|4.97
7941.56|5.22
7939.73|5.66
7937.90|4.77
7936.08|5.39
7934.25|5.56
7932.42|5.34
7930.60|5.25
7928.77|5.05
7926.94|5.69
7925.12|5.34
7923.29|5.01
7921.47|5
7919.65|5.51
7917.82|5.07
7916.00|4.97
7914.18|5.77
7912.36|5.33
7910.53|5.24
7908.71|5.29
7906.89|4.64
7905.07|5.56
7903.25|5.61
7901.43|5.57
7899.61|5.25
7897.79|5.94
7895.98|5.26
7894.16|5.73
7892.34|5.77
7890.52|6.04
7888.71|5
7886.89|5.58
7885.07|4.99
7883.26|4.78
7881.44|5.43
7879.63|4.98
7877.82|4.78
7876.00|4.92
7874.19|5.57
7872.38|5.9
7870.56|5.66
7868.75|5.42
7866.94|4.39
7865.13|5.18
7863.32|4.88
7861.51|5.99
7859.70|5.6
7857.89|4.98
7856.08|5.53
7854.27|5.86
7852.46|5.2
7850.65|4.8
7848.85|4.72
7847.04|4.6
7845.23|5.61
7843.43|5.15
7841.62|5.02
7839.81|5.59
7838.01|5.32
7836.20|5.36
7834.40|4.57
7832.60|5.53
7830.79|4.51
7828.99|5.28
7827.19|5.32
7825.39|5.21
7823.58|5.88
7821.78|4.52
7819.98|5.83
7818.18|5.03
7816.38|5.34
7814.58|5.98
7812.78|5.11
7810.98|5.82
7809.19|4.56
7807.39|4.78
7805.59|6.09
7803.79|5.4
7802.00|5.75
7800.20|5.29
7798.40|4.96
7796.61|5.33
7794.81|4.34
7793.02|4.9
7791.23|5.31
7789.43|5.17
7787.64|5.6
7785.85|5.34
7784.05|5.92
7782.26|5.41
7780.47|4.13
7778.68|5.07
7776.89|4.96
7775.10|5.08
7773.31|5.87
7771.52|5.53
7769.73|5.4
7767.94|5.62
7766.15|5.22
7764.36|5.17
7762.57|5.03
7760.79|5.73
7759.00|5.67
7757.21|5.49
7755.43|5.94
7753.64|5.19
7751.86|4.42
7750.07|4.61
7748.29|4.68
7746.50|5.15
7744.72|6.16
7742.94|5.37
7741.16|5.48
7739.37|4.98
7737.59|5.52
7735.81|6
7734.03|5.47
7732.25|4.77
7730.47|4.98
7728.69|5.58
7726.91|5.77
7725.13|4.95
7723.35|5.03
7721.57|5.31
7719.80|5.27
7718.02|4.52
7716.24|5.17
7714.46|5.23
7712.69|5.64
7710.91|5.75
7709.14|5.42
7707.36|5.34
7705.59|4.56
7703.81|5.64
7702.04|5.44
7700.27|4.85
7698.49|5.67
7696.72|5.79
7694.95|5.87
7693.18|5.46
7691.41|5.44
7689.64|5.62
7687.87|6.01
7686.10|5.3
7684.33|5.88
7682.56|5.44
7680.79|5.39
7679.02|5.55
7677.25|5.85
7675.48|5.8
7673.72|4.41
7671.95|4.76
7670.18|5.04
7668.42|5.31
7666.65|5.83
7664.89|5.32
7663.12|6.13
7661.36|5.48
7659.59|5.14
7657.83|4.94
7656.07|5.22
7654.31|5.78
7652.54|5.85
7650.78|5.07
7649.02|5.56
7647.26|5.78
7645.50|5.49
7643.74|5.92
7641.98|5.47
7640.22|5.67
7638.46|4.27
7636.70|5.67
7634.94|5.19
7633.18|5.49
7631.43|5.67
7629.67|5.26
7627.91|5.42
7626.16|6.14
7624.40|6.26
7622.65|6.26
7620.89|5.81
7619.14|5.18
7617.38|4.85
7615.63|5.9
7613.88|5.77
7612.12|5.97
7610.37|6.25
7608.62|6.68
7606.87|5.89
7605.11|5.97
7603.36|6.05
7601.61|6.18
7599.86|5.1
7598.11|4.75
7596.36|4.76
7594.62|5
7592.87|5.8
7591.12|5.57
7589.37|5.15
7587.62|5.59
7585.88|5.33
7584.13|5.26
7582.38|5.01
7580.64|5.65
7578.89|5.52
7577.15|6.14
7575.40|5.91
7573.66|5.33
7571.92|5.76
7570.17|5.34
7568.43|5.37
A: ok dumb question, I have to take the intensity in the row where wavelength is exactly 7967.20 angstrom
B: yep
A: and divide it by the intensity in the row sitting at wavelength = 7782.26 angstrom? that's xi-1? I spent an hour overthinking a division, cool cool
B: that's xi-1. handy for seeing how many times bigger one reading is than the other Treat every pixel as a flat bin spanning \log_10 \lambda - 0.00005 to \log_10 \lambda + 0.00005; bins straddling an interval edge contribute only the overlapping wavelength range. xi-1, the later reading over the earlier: 0.96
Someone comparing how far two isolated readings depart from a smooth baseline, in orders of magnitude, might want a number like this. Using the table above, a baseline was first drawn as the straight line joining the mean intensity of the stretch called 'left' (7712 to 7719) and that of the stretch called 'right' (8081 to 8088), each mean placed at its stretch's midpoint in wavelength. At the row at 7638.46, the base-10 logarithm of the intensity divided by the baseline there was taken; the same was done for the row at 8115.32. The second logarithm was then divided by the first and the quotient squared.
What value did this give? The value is 0.42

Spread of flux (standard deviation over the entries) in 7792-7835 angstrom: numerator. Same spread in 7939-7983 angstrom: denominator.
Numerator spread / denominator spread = 1.25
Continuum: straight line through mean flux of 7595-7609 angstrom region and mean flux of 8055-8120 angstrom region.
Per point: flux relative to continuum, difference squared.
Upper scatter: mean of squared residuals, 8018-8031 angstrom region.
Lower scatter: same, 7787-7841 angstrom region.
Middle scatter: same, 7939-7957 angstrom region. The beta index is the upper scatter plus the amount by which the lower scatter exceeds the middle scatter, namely 0.20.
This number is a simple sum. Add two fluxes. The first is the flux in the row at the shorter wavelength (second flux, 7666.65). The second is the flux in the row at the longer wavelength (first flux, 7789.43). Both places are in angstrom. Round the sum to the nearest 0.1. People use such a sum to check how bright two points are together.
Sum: 11.0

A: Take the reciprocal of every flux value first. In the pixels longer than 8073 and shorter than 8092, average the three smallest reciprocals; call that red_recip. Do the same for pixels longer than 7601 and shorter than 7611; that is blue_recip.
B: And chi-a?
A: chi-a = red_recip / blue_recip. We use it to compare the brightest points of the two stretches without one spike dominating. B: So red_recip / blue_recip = 1.14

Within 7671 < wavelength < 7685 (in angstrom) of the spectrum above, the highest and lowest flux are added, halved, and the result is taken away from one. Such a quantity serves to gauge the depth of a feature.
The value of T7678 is -4.1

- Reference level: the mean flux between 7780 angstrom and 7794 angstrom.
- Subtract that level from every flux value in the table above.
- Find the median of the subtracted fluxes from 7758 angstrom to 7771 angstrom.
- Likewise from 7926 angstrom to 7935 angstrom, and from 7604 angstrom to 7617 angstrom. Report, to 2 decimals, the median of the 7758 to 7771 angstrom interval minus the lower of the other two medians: 0.06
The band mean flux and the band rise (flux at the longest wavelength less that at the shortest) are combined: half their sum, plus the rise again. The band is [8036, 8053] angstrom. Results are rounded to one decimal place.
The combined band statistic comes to 2.0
